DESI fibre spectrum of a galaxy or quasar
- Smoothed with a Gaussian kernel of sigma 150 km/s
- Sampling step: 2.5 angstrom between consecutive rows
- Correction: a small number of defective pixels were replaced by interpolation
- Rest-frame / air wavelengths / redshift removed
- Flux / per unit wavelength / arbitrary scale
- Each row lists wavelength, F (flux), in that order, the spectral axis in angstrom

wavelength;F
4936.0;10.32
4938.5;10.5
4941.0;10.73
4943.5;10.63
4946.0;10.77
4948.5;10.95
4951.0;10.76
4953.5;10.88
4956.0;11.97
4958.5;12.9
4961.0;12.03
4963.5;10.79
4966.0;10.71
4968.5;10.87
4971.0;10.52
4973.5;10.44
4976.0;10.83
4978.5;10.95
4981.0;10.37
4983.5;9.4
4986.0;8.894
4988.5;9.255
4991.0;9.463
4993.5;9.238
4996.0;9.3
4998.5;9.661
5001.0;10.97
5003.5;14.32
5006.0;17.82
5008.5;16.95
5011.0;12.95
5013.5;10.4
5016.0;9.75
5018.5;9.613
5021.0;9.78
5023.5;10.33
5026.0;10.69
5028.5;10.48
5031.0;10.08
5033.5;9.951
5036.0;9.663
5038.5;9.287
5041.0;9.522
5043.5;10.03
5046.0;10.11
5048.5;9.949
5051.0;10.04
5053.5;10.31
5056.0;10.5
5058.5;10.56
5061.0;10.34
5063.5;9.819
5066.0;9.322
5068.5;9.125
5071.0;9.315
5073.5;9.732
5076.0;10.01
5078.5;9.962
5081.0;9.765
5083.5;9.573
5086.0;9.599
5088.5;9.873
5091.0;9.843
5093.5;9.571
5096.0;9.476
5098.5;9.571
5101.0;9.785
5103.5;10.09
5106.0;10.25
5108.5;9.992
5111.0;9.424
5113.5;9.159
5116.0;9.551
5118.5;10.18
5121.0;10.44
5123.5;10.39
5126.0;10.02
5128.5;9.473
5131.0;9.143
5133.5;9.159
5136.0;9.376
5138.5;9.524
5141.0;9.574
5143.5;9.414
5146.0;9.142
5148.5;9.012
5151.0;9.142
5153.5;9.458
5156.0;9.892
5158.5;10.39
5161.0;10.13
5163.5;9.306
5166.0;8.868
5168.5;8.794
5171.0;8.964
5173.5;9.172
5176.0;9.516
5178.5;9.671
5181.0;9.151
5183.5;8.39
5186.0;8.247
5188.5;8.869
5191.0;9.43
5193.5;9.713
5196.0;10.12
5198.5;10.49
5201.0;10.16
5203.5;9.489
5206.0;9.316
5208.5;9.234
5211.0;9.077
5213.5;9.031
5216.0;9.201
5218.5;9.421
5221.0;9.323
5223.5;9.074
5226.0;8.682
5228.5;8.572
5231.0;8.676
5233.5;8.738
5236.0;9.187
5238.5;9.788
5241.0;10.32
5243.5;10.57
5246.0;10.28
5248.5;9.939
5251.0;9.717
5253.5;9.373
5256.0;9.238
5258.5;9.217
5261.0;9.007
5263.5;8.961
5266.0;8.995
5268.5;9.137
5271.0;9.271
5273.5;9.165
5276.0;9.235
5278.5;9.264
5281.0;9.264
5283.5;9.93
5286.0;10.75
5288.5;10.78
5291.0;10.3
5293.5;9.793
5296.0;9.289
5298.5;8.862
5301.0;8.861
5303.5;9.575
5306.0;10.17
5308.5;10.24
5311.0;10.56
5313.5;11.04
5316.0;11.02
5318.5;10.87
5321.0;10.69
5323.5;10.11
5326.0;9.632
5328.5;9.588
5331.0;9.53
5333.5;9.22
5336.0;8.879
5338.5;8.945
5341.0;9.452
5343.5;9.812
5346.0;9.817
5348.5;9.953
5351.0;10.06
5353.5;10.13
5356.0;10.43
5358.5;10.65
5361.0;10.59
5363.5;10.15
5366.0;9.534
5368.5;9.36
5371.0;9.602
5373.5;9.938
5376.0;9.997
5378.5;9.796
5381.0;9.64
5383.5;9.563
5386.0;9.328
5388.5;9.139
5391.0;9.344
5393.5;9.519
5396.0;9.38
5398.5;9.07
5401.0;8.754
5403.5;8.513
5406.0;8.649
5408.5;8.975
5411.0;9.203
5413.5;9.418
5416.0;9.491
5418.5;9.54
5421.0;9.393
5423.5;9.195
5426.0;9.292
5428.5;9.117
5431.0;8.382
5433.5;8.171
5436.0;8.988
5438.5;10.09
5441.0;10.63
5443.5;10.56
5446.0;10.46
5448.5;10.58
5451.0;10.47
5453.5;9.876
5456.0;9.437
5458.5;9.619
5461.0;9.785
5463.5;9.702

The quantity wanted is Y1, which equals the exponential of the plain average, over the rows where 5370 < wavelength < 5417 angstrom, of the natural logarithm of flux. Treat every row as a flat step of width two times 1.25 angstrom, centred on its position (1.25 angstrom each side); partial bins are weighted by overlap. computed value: 9.3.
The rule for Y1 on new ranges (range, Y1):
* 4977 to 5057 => 10.5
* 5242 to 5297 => 9.6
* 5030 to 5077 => 9.9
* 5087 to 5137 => 9.7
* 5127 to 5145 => 9.4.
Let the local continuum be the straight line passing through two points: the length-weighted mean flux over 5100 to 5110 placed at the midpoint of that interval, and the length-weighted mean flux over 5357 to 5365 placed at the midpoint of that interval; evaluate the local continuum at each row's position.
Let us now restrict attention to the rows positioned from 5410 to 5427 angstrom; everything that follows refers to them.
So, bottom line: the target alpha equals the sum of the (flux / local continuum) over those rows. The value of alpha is 6.23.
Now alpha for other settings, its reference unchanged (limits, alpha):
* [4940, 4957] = 7.85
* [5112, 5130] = 6.89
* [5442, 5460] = 6.71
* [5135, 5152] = 6.47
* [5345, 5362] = 6.87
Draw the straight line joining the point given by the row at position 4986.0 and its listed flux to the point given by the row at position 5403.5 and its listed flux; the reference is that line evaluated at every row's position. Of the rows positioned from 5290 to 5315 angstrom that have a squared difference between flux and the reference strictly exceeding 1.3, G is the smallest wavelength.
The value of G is 5291.0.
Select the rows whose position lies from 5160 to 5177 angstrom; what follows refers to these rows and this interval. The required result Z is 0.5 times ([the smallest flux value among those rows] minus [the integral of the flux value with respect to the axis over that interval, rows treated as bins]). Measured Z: -74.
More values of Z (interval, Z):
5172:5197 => -111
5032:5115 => -402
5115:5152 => -173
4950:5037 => -472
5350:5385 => -170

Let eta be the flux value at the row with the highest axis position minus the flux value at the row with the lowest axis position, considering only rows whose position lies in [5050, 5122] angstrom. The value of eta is 0.4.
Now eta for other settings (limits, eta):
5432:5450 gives 2.4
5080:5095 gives -0.2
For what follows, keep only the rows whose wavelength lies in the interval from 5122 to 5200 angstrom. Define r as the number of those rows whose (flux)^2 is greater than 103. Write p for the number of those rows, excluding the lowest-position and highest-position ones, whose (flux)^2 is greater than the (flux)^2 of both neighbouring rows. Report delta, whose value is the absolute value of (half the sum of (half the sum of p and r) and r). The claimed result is 3.0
